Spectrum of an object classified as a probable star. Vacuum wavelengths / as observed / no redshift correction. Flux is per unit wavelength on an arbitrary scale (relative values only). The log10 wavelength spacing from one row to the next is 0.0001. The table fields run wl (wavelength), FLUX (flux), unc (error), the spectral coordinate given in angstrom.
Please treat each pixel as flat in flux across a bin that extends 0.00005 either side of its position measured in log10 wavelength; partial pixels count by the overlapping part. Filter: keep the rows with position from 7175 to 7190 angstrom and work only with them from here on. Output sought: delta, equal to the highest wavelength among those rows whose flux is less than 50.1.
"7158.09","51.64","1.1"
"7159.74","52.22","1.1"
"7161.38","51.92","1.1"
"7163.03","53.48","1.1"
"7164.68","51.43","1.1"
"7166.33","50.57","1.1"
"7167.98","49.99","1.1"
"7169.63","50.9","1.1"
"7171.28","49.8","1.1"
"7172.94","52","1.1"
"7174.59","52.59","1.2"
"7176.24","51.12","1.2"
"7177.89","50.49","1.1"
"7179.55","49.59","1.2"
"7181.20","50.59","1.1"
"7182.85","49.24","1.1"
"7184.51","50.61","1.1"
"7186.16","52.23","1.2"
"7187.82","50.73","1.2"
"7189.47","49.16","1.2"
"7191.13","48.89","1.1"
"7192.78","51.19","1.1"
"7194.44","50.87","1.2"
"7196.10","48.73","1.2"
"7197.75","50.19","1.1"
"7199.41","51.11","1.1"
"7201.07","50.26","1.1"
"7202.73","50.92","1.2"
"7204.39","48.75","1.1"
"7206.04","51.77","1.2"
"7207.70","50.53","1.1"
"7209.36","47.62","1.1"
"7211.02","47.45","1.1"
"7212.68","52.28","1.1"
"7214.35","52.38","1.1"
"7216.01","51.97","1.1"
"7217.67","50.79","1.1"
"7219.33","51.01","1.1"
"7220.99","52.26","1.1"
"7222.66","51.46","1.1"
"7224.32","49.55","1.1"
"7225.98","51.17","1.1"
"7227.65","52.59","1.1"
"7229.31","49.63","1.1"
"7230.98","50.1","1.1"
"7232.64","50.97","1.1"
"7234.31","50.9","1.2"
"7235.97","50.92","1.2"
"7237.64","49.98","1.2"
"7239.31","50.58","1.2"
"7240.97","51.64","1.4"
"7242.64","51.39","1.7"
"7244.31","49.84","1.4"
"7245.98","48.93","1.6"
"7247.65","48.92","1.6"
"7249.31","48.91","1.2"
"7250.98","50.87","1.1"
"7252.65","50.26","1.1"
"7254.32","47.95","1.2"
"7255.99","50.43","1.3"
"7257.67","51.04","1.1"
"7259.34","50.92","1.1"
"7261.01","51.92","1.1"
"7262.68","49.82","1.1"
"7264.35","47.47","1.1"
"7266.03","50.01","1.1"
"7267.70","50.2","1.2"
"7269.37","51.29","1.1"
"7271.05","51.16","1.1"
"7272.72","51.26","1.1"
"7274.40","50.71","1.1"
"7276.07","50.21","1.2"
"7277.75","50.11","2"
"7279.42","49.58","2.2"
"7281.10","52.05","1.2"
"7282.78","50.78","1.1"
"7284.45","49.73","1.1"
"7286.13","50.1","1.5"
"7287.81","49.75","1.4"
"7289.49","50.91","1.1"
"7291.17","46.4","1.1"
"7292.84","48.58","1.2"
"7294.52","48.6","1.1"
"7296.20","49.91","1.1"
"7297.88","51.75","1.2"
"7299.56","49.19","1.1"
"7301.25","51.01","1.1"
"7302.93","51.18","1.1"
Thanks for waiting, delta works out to 7189.47 angstrom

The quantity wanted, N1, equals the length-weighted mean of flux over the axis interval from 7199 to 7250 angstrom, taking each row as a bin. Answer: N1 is 50.5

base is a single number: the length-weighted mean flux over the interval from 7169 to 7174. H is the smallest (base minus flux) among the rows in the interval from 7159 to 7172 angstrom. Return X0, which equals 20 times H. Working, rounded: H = -2.6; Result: -51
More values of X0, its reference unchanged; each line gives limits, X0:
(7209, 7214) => -27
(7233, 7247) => -14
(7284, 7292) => 0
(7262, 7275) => -7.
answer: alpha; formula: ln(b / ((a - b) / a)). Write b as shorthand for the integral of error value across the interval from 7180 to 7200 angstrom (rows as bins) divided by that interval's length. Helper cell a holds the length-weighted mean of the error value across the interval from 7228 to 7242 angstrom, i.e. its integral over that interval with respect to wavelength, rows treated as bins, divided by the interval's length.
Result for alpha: 3.3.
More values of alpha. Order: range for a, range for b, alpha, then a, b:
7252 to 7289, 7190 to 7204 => 2.5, 1.25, 1.14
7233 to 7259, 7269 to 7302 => 3.8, 1.29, 1.26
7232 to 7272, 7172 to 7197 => 2.9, 1.23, 1.15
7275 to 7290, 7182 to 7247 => 1.9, 1.42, 1.17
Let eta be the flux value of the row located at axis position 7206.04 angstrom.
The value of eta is 51.77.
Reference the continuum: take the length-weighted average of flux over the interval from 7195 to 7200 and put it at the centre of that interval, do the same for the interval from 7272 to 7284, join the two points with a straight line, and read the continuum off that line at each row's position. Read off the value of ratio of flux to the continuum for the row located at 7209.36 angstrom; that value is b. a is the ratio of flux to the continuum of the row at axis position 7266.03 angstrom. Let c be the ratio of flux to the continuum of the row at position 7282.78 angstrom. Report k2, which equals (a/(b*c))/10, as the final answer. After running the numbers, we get 0.104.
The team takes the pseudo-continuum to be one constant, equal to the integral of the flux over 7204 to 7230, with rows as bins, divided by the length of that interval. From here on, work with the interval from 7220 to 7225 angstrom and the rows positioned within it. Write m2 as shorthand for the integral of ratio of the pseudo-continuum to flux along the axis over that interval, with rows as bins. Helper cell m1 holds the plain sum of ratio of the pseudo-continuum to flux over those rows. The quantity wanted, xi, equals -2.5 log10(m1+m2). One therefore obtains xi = -2.25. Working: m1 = 2.98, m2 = 4.96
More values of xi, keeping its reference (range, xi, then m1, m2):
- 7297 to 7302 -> -2.26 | 3.01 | 5.01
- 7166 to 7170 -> -2.12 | 3.02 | 4.03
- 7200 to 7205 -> -2.27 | 3.05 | 5.06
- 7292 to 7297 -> -2.30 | 3.11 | 5.19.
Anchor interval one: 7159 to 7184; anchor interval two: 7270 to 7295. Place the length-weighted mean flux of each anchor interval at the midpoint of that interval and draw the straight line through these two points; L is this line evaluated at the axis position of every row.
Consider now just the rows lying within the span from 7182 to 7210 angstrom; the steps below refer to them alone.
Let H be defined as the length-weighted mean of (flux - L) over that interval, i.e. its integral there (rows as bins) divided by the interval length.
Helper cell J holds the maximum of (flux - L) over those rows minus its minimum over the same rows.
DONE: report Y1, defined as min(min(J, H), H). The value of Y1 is -0.6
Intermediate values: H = -0.6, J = 4.4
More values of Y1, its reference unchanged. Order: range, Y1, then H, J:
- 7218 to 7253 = 0.1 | 0.1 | 3.5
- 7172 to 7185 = -0.2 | -0.2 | 3.3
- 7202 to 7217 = -0.3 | -0.3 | 5.0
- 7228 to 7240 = 0.0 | 0.0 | 1.4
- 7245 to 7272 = -0.2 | -0.2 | 4.4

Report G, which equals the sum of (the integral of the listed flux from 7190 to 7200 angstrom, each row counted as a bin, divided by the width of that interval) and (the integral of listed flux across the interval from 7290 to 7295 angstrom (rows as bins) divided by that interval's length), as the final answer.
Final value 98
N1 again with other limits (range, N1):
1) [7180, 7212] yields 50.1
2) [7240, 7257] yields 49.9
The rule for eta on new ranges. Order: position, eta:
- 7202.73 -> 50.92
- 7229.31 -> 49.63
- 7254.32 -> 47.95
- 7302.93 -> 51.18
